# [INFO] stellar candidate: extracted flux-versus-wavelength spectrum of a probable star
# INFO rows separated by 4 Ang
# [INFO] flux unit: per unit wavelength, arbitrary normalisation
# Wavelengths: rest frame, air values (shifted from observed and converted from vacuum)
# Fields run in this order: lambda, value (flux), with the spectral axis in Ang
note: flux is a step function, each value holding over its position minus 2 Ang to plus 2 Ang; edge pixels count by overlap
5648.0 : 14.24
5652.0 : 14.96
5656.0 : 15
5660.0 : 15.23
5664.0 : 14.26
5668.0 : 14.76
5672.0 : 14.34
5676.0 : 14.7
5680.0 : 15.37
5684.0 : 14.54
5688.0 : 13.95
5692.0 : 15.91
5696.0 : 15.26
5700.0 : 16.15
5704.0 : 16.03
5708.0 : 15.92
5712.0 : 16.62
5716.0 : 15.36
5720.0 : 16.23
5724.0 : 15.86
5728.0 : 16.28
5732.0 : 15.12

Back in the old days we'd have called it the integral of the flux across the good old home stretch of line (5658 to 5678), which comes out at 293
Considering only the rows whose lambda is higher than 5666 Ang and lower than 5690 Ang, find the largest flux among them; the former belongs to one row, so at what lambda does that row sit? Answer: 5680.0 Ang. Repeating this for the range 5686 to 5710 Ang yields 5700.0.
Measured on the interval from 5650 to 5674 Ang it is 5660.0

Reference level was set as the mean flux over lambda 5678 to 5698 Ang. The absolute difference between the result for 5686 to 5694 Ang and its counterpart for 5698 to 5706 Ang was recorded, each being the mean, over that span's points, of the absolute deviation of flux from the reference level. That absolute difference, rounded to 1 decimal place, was 0.1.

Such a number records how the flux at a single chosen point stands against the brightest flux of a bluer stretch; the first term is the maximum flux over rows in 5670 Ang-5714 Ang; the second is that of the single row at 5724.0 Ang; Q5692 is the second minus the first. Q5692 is -0.76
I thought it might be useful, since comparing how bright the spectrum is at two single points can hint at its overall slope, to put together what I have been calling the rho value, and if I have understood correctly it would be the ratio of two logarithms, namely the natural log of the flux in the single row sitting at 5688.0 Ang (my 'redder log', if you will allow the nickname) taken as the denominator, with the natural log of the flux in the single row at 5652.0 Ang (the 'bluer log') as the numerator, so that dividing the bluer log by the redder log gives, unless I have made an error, 1.03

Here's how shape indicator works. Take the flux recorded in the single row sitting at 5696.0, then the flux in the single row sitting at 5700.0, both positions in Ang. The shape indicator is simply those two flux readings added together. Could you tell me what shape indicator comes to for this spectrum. 31.4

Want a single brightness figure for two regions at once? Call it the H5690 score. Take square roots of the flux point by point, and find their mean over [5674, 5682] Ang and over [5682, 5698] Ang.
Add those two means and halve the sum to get 3.87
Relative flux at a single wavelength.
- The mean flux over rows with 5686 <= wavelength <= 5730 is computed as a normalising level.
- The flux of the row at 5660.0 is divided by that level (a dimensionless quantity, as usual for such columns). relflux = 0.97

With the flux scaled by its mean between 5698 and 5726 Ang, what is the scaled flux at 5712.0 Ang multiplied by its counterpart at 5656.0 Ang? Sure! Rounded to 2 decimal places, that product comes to 0.97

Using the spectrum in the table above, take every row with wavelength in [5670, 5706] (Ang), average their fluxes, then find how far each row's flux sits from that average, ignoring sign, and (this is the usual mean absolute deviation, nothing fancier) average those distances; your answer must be 0.67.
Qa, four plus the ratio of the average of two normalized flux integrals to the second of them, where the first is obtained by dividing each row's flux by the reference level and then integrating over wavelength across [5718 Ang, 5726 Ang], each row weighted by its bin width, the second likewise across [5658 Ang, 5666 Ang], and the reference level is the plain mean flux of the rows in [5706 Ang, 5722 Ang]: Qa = 5.04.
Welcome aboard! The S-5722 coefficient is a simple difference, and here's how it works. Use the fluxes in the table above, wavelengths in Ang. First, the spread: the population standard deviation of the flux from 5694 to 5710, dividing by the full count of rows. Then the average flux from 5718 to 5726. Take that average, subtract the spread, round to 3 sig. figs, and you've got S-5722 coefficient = 15.7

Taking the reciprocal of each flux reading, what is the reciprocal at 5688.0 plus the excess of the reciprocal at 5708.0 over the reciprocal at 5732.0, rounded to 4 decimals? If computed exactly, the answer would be 0.0684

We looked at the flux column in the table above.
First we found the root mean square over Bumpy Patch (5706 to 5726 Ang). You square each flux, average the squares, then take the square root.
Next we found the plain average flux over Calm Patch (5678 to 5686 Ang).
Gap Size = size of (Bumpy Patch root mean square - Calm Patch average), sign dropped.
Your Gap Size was 1.05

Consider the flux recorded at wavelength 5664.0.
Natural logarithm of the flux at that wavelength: 2.66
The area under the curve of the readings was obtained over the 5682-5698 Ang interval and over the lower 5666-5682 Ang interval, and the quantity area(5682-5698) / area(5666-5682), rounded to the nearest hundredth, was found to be 1.01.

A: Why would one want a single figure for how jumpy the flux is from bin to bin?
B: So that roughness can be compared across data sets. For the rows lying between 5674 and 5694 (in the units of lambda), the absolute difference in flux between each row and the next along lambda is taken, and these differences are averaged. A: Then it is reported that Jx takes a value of 1.01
